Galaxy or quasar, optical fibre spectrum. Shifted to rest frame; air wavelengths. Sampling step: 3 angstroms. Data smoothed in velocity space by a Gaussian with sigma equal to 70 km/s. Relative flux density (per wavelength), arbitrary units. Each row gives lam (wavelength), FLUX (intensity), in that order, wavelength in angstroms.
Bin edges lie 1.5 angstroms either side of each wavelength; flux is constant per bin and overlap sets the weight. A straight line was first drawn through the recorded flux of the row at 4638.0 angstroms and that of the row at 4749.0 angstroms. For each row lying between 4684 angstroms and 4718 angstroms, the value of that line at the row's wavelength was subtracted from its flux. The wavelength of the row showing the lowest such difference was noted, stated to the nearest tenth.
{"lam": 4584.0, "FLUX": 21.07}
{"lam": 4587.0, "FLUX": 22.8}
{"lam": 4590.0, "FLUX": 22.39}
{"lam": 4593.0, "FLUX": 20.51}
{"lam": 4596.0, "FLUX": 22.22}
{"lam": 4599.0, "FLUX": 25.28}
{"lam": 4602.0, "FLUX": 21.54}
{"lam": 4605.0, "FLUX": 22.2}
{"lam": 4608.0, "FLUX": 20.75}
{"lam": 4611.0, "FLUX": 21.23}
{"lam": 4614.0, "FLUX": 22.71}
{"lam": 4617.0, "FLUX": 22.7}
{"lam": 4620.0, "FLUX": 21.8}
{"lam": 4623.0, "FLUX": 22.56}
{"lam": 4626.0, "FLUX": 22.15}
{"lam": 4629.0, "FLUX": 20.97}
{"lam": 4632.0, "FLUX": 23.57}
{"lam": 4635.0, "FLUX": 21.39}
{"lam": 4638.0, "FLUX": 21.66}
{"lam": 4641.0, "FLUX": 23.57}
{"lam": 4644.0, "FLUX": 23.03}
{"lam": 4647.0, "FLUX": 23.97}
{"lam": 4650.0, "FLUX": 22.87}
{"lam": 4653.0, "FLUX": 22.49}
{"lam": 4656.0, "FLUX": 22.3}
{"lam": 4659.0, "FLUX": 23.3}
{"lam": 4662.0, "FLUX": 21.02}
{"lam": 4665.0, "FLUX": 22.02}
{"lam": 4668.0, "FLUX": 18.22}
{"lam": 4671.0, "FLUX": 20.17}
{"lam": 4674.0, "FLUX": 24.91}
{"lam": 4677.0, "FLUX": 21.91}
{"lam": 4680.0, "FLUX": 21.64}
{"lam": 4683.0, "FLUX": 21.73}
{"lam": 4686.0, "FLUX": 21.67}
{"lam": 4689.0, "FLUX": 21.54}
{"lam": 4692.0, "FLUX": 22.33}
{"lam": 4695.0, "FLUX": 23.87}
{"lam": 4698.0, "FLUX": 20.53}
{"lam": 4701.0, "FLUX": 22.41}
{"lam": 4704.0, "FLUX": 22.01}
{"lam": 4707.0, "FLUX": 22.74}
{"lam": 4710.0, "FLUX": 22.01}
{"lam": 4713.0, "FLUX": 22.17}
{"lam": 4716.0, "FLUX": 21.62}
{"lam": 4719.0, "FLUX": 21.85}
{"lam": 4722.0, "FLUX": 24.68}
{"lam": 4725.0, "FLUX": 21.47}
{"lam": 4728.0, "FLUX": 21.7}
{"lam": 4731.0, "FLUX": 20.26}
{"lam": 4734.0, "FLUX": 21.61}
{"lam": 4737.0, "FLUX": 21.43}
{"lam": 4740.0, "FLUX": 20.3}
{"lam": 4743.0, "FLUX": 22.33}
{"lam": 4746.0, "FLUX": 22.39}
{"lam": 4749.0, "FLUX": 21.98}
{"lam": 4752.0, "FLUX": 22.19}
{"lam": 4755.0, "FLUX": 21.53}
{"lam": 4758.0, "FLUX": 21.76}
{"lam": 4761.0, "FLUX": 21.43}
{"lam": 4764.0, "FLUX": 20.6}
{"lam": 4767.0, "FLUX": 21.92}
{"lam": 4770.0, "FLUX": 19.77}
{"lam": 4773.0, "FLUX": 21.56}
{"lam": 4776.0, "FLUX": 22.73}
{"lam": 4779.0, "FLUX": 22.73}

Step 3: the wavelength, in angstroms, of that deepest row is 4698.0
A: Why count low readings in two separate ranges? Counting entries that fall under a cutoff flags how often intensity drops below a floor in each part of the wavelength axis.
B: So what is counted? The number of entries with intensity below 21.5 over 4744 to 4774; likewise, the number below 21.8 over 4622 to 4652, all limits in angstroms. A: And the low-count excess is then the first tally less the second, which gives 0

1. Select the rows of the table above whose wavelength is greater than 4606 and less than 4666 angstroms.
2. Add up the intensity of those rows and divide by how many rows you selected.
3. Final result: 22.30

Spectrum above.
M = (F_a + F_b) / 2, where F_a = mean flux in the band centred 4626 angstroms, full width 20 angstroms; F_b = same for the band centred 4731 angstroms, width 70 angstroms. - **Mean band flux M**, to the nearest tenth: 22.0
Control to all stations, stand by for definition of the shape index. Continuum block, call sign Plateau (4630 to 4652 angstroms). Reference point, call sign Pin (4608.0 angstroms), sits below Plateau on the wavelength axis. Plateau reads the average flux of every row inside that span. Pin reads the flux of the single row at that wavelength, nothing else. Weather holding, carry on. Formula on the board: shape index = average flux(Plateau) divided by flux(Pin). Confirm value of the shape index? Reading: 1.10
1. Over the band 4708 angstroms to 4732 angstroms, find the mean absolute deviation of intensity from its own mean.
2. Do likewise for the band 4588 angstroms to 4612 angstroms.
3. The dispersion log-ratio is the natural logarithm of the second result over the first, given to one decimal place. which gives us 0.3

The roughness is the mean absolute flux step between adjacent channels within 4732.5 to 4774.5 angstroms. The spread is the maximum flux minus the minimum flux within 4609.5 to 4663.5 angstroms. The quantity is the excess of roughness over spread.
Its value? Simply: -2.1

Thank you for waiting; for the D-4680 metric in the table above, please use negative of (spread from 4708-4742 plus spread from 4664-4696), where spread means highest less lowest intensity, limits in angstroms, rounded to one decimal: -11.1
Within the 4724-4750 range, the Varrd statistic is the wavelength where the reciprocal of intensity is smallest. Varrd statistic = 4746.0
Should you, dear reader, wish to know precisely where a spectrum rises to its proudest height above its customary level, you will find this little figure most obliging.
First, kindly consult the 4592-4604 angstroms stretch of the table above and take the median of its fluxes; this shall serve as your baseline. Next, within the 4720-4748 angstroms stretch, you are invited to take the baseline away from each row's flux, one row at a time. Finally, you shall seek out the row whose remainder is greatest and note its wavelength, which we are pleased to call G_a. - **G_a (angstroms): 4722.0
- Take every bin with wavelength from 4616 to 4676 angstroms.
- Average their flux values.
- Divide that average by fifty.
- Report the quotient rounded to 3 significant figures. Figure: 0.445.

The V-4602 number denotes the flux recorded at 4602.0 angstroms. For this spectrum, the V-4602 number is 21.54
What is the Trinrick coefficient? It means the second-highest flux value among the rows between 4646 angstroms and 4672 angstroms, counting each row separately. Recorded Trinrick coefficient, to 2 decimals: 23.30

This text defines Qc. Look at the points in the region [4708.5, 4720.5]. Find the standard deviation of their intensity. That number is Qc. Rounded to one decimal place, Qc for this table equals 0.2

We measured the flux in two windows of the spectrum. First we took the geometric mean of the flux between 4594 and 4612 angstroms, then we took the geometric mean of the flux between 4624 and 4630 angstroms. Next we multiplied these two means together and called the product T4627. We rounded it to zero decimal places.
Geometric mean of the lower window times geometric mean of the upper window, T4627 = 478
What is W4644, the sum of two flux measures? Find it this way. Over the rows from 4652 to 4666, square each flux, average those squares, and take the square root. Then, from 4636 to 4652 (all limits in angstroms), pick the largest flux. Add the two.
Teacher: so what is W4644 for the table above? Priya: 46.2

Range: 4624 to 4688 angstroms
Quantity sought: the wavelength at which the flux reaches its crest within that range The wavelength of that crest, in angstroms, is 4674.0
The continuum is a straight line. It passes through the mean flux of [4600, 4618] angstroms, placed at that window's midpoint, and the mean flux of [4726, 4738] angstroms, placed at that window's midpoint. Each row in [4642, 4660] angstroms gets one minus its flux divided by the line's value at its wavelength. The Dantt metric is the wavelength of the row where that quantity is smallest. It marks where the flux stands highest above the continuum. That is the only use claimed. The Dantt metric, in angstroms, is 4647.0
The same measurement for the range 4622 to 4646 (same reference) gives 4641.0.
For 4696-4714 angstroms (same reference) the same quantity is 4707.0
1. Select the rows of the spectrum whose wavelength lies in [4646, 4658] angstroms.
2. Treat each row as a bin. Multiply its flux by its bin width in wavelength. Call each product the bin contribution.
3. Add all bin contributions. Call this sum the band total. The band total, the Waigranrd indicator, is 275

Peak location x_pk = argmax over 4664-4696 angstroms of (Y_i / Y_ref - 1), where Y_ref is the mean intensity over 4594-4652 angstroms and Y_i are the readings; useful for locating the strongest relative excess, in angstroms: 4674.0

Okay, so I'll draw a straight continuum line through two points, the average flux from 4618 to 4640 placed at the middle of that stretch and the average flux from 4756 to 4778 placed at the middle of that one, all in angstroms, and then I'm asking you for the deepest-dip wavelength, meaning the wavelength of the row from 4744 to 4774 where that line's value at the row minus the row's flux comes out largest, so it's 4770.0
